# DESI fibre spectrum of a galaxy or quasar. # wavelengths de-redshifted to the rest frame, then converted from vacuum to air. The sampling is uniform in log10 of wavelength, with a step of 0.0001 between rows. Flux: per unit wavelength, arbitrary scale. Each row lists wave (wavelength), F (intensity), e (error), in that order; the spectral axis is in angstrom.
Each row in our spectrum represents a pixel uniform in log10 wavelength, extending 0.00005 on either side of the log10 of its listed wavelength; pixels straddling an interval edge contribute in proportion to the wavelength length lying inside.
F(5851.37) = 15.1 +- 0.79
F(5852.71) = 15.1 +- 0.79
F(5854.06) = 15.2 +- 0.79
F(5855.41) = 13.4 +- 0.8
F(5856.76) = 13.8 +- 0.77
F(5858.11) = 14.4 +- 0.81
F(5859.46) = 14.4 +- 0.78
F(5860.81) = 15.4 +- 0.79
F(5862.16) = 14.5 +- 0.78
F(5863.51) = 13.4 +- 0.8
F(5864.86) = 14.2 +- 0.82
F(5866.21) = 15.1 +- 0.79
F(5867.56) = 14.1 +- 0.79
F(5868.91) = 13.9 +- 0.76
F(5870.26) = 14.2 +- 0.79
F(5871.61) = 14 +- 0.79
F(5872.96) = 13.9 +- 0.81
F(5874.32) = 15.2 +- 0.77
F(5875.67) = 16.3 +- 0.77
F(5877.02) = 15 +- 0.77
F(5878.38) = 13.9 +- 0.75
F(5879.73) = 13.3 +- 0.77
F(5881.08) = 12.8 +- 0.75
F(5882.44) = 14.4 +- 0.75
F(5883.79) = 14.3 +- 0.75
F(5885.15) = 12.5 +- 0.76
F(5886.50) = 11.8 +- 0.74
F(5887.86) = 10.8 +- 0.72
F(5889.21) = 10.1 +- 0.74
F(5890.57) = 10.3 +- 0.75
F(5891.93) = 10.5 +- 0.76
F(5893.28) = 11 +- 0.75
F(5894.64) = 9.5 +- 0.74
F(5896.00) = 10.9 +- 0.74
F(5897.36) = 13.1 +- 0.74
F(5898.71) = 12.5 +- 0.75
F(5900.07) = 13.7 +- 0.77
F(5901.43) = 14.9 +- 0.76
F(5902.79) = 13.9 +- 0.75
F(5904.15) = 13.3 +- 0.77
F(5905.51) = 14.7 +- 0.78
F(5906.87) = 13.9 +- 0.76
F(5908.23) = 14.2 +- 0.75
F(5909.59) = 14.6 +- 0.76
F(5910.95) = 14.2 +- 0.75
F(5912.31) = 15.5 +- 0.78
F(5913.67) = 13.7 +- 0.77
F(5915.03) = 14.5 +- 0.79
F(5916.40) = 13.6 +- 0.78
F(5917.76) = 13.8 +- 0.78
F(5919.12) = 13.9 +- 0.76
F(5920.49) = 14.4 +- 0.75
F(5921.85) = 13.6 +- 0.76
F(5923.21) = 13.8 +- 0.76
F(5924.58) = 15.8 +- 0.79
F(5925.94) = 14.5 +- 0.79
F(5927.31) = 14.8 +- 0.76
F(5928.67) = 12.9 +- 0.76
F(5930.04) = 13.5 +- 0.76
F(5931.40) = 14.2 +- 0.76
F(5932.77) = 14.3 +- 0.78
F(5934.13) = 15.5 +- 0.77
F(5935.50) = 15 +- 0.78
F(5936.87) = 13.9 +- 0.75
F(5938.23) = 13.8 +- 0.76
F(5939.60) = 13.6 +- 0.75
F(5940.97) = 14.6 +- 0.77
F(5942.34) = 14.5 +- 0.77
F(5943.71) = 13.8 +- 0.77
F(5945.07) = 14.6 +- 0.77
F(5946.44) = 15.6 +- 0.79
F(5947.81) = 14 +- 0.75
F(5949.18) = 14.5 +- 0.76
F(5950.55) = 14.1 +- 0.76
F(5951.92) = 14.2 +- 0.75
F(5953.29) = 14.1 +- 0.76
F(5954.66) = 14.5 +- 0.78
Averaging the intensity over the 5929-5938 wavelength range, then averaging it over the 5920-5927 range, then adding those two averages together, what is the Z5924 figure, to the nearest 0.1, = 28.8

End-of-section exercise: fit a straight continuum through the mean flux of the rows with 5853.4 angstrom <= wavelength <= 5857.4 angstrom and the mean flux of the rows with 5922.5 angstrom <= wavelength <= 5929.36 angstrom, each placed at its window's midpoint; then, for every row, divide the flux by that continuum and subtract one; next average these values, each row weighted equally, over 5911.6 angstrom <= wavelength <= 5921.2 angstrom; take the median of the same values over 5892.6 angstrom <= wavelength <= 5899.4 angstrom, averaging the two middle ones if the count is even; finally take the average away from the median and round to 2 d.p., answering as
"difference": -0.22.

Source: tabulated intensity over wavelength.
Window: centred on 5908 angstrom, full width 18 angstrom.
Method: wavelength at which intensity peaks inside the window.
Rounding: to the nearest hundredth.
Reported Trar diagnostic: 5912.31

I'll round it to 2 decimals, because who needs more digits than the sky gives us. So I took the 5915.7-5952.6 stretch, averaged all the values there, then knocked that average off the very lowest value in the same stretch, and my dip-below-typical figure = -1.35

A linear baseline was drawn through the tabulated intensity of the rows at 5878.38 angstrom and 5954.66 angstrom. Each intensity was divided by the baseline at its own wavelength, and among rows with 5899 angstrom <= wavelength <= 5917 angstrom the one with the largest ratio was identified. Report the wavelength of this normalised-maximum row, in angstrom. 5912.31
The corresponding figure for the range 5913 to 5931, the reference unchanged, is 5924.58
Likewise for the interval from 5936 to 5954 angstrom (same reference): 5946.44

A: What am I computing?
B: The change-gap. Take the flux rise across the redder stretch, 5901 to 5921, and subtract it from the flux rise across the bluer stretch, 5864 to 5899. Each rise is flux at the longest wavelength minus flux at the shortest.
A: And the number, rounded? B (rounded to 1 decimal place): -1.2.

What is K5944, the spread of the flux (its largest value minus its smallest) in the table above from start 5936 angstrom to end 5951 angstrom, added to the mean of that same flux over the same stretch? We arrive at 16.3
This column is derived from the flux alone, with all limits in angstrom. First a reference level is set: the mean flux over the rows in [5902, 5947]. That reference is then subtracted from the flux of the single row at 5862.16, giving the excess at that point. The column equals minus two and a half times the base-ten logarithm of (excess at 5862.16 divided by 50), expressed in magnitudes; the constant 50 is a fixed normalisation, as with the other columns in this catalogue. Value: 5.8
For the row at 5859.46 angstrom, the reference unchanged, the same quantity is 6.4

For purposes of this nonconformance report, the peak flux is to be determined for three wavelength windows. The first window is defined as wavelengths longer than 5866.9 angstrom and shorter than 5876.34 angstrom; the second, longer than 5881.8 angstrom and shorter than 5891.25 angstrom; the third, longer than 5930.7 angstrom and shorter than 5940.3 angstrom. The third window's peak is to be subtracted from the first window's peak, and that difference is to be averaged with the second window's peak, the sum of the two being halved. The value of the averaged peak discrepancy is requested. 7.6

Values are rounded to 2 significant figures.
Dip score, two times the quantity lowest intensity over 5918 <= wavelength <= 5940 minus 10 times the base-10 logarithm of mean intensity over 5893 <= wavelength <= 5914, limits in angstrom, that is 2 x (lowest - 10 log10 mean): 3.3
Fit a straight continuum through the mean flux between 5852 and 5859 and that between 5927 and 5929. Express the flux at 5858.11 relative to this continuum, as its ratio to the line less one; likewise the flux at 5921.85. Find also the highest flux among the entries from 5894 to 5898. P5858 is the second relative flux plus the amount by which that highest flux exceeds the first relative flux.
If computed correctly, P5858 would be 13.1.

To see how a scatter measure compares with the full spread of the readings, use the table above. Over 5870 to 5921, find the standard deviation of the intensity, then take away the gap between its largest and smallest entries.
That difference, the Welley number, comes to -5.2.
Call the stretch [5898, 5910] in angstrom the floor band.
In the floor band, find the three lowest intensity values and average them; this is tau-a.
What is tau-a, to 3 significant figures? 13.2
